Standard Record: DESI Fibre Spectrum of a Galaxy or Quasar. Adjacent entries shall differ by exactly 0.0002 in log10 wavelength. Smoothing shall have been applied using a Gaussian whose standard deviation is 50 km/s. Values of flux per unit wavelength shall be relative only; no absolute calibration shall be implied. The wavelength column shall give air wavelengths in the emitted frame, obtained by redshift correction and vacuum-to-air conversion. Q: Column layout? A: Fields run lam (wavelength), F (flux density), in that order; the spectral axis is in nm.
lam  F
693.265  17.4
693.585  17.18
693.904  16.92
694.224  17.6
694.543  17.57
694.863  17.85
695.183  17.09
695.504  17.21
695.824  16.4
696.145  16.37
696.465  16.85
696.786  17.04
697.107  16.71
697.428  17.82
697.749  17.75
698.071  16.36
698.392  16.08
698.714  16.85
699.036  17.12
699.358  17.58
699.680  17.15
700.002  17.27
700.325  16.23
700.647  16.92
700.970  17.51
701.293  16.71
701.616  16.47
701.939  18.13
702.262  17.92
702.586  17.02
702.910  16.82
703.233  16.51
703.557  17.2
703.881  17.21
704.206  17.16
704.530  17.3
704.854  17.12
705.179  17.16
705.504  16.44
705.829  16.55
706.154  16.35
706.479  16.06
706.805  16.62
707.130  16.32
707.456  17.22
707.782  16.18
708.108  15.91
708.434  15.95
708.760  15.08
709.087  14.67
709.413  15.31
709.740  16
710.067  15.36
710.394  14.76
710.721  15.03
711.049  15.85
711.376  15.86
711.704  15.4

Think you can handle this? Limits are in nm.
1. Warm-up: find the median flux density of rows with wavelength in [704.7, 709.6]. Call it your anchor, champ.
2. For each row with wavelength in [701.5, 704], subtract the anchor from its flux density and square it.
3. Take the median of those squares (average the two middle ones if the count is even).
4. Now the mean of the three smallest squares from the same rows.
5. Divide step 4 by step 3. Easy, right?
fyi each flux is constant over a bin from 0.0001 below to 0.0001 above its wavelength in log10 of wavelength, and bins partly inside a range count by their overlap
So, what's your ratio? 0.16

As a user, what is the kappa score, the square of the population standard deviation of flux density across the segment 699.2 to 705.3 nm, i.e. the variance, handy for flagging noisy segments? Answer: 0.21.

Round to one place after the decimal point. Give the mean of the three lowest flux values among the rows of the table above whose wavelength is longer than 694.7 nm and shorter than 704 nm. 16.2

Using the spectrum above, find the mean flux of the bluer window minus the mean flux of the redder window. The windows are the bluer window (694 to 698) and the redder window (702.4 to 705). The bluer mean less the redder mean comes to 0.1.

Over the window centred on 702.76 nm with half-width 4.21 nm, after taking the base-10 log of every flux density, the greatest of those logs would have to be 1.26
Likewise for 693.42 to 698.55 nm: 1.25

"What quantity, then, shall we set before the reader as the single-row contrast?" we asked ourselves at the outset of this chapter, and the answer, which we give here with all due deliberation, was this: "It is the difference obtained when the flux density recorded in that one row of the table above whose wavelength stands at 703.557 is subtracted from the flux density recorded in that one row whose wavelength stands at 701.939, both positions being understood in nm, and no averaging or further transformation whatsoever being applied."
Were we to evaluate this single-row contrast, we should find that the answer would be 0.9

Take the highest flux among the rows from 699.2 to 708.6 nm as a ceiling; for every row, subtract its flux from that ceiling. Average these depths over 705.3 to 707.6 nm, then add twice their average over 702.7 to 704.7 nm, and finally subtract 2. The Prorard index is 1.81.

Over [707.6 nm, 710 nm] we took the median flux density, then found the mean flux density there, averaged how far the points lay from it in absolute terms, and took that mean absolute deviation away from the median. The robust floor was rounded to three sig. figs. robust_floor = 15.4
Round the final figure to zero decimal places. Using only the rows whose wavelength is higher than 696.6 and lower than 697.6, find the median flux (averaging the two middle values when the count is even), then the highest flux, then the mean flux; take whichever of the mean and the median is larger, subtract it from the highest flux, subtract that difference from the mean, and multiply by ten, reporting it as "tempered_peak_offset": 166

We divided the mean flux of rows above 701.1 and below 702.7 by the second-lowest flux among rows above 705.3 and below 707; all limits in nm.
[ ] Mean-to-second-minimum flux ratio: 1.06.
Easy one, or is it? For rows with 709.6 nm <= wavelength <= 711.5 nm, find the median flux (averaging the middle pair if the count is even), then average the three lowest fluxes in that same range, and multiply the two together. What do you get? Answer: 235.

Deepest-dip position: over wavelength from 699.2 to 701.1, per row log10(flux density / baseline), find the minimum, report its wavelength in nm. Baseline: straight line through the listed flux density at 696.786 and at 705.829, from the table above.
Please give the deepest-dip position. 700.325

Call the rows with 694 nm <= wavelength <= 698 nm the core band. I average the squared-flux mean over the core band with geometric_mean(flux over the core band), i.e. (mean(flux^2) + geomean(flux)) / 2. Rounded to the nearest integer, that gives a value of 156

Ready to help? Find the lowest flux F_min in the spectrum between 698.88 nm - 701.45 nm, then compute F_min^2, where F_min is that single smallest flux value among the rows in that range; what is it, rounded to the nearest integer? 263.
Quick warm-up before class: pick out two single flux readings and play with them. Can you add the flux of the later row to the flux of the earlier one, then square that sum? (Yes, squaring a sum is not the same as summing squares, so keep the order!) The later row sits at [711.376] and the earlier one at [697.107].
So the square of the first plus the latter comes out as 1061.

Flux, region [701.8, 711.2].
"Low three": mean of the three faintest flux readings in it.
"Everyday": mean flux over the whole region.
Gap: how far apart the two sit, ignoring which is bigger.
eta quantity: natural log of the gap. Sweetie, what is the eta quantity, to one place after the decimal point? 0.4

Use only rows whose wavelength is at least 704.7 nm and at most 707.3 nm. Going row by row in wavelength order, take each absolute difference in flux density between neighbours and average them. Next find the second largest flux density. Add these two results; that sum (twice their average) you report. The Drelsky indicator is 17.4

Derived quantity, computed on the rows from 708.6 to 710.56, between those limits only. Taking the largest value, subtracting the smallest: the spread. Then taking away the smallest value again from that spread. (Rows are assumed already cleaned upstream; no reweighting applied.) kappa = -13.3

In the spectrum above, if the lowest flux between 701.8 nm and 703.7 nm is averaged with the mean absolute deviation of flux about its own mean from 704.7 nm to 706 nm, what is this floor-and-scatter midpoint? 8.42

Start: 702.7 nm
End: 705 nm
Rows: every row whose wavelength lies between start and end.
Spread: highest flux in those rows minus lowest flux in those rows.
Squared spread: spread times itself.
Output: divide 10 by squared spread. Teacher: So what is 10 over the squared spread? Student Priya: 16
